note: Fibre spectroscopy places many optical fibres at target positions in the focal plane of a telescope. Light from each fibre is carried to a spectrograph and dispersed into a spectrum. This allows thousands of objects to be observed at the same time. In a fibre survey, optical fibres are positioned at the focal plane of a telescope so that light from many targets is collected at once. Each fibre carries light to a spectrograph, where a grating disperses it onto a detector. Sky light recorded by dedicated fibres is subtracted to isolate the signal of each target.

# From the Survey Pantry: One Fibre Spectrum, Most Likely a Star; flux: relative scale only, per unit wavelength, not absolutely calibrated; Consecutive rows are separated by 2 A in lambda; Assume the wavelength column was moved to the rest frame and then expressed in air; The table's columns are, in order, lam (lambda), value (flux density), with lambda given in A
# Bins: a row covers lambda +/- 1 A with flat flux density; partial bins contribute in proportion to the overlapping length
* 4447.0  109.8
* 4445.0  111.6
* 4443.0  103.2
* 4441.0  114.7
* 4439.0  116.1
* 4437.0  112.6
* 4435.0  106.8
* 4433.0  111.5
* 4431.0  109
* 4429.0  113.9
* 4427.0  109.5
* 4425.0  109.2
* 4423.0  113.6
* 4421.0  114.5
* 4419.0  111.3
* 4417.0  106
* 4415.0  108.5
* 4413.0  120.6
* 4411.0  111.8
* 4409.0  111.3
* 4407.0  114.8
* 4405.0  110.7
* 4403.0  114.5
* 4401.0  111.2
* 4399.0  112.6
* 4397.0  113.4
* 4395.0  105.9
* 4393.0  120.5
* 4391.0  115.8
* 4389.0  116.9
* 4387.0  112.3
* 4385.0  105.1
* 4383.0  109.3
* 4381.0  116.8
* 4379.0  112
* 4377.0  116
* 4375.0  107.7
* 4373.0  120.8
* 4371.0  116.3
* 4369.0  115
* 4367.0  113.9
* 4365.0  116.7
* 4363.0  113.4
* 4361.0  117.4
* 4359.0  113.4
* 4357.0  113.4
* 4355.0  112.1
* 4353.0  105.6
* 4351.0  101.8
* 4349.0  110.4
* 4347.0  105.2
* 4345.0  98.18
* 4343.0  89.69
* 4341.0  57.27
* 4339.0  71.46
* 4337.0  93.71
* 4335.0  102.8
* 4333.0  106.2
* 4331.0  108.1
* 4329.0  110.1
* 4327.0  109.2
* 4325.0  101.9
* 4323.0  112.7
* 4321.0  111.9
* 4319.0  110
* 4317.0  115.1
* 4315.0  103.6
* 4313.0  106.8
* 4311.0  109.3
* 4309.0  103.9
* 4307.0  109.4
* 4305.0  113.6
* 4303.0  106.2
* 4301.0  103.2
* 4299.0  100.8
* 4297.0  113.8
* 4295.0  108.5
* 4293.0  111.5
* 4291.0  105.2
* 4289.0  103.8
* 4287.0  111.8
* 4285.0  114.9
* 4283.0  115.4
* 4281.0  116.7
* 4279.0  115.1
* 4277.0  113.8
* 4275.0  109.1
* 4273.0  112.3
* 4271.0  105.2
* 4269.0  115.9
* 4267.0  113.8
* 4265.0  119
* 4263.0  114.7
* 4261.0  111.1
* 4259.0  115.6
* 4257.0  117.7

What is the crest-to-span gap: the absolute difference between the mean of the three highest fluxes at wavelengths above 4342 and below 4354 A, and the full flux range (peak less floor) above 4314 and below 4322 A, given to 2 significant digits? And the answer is 96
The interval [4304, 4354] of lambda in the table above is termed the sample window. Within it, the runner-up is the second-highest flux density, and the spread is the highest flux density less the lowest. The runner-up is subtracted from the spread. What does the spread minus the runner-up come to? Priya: -56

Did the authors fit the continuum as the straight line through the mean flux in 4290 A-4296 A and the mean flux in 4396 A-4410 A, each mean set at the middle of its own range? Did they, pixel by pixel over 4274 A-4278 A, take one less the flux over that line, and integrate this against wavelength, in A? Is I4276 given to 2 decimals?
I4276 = -0.14 A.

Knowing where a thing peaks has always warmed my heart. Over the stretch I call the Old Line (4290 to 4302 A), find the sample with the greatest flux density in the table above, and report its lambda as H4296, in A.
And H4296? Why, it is 4297.0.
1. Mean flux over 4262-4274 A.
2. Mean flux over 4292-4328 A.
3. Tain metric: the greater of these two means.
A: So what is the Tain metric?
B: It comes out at 113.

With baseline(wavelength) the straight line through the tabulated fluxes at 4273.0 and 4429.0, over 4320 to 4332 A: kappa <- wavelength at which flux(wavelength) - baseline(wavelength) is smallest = 4325.0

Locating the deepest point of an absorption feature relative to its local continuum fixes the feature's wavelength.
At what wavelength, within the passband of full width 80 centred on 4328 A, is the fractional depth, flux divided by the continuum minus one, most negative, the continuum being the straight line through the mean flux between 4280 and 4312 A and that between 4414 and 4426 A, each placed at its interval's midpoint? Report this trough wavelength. 4341.0 A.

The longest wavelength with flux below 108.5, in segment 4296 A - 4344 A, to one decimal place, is 4343.0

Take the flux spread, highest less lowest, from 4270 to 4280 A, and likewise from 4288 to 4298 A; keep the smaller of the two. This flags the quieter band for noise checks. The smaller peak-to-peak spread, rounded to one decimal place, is 9.9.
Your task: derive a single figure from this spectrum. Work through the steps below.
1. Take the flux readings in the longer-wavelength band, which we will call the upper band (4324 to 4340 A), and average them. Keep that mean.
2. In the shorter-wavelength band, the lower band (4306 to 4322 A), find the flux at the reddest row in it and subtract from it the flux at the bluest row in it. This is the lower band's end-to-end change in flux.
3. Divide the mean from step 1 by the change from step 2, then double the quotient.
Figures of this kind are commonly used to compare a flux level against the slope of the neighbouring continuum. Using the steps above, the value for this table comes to 80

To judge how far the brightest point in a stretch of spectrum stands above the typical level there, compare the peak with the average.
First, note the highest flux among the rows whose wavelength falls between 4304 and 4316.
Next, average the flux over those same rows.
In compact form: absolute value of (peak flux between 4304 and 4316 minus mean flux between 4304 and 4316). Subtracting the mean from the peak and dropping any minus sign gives 6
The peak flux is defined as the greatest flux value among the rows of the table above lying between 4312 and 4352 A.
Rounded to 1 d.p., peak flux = 115.1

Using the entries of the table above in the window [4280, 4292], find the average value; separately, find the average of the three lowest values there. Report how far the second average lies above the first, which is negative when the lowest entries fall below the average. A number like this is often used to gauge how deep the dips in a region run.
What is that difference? -4.4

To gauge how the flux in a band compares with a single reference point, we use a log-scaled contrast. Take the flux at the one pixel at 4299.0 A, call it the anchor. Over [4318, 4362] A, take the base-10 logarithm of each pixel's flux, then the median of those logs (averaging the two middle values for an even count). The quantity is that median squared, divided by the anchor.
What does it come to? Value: 0.0409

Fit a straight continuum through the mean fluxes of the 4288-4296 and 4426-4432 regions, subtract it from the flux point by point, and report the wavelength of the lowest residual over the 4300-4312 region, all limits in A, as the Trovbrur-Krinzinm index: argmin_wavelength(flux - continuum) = 4301.0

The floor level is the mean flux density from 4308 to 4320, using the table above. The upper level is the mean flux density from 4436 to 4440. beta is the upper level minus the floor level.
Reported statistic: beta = 6.2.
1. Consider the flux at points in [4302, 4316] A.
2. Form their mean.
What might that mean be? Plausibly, 108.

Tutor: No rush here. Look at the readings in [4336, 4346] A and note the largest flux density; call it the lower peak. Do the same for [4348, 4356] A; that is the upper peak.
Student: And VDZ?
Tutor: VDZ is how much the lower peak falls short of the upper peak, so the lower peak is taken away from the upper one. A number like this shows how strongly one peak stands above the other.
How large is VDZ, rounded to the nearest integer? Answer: 14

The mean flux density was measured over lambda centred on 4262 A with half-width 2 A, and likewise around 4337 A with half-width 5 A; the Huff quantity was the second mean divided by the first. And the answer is 0.76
